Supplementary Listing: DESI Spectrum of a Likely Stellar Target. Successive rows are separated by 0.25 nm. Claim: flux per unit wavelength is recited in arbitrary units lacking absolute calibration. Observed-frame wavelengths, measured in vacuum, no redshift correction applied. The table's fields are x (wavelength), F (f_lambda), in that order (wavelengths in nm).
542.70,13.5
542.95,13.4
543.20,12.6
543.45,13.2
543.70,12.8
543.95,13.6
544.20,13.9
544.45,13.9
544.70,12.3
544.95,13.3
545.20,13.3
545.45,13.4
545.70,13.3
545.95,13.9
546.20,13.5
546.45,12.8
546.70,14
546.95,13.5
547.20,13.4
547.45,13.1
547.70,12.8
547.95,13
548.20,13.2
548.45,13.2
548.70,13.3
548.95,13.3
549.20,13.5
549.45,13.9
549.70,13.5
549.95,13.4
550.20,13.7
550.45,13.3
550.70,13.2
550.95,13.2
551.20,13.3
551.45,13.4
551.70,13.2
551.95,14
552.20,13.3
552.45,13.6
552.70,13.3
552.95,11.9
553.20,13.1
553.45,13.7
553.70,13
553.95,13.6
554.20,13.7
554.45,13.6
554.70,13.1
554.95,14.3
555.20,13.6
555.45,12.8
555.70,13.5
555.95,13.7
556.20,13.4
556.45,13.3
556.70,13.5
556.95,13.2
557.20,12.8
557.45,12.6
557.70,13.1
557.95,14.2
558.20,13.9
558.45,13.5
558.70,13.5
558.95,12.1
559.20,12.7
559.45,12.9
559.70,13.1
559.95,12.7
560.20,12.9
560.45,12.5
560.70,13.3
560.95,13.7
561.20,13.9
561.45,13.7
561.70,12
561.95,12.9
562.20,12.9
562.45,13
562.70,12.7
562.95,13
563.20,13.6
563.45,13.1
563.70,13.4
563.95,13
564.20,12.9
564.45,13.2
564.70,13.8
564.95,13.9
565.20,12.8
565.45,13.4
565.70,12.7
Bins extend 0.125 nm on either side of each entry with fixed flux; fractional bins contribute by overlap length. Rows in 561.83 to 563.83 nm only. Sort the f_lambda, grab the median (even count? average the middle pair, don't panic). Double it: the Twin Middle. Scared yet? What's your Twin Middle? 26.0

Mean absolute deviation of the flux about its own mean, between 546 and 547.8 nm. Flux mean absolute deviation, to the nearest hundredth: 0.34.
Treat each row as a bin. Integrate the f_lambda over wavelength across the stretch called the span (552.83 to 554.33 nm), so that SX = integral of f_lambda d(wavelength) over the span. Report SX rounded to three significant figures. 19.8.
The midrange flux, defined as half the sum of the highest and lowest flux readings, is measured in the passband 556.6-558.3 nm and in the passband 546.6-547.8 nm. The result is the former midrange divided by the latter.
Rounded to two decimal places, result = 1.00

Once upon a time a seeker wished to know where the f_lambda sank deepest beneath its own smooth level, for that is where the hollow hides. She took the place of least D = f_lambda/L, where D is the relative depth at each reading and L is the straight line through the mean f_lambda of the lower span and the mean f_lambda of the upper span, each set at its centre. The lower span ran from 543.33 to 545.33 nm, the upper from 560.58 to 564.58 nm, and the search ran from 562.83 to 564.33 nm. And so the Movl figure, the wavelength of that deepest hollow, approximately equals 564.20 nm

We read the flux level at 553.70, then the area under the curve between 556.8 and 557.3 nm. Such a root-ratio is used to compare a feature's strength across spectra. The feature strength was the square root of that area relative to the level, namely 0.71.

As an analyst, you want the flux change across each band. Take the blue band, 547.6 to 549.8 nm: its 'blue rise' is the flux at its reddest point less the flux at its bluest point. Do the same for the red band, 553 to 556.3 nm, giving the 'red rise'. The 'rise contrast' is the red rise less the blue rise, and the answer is -0.4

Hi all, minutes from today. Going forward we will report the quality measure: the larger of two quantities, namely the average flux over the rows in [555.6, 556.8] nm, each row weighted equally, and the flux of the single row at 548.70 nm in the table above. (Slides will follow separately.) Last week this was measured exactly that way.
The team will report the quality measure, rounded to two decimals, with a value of 13.48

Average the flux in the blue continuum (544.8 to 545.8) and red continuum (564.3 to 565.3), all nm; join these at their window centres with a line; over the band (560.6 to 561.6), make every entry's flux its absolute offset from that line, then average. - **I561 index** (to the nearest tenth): 0.3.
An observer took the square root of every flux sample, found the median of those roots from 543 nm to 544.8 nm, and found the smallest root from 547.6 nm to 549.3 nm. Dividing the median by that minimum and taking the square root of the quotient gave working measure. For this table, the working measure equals 1.01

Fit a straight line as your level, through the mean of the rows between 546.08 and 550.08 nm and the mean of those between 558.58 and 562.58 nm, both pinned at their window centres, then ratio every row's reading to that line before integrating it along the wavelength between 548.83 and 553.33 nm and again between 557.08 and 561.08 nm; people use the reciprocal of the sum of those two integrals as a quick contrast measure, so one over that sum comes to 0.12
